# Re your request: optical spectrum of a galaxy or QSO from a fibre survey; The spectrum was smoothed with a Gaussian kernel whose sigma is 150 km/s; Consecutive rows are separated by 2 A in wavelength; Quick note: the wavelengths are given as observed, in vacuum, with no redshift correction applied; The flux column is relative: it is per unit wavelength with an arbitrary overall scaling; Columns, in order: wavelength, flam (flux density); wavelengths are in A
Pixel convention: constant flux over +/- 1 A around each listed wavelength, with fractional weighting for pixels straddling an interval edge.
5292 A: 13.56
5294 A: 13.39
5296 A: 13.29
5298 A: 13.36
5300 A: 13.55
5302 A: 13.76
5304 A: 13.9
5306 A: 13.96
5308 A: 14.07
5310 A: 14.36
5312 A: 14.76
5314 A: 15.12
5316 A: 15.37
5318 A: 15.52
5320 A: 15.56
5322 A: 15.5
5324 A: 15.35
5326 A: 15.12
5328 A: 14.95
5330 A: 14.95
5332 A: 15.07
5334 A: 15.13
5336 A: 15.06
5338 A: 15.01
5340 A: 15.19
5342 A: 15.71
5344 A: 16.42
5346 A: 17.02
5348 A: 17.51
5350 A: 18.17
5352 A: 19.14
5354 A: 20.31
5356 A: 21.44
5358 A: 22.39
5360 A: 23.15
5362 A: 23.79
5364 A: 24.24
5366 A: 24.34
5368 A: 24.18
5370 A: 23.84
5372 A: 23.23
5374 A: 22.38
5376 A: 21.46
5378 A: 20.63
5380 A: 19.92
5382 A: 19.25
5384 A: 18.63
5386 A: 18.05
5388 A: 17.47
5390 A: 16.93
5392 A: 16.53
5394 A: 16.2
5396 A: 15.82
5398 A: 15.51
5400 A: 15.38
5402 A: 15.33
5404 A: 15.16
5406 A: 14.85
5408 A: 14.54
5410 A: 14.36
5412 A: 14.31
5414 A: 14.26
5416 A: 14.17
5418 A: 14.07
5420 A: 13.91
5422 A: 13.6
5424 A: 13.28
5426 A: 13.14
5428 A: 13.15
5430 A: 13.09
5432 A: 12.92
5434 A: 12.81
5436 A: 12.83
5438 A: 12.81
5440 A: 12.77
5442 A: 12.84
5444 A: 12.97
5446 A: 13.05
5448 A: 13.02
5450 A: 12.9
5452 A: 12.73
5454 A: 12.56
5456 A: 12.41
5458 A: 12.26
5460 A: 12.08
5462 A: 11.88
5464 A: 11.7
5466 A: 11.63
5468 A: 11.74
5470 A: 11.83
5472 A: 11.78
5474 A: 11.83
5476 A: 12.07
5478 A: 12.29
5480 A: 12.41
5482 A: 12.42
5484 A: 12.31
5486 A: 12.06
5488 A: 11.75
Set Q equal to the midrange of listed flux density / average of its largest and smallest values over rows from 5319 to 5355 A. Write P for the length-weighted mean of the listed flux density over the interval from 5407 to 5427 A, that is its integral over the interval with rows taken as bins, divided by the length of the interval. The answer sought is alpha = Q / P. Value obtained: 1.26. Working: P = 14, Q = 18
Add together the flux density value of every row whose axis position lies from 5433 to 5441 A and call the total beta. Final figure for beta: 51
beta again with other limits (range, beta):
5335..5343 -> 61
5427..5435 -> 52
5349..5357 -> 79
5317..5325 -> 62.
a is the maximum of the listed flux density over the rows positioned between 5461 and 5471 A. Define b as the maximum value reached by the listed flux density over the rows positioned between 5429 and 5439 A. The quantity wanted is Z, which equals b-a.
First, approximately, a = 11.88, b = 13.09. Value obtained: 1.2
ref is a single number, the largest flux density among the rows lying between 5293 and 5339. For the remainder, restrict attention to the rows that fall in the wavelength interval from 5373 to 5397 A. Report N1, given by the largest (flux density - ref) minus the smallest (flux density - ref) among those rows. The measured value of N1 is 7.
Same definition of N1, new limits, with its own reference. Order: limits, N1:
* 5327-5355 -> 5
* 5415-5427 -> 1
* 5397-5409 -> 1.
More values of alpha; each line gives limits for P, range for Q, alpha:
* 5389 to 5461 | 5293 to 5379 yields 1.36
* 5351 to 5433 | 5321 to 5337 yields 0.86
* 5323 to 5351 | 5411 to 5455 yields 0.85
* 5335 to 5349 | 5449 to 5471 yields 0.77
